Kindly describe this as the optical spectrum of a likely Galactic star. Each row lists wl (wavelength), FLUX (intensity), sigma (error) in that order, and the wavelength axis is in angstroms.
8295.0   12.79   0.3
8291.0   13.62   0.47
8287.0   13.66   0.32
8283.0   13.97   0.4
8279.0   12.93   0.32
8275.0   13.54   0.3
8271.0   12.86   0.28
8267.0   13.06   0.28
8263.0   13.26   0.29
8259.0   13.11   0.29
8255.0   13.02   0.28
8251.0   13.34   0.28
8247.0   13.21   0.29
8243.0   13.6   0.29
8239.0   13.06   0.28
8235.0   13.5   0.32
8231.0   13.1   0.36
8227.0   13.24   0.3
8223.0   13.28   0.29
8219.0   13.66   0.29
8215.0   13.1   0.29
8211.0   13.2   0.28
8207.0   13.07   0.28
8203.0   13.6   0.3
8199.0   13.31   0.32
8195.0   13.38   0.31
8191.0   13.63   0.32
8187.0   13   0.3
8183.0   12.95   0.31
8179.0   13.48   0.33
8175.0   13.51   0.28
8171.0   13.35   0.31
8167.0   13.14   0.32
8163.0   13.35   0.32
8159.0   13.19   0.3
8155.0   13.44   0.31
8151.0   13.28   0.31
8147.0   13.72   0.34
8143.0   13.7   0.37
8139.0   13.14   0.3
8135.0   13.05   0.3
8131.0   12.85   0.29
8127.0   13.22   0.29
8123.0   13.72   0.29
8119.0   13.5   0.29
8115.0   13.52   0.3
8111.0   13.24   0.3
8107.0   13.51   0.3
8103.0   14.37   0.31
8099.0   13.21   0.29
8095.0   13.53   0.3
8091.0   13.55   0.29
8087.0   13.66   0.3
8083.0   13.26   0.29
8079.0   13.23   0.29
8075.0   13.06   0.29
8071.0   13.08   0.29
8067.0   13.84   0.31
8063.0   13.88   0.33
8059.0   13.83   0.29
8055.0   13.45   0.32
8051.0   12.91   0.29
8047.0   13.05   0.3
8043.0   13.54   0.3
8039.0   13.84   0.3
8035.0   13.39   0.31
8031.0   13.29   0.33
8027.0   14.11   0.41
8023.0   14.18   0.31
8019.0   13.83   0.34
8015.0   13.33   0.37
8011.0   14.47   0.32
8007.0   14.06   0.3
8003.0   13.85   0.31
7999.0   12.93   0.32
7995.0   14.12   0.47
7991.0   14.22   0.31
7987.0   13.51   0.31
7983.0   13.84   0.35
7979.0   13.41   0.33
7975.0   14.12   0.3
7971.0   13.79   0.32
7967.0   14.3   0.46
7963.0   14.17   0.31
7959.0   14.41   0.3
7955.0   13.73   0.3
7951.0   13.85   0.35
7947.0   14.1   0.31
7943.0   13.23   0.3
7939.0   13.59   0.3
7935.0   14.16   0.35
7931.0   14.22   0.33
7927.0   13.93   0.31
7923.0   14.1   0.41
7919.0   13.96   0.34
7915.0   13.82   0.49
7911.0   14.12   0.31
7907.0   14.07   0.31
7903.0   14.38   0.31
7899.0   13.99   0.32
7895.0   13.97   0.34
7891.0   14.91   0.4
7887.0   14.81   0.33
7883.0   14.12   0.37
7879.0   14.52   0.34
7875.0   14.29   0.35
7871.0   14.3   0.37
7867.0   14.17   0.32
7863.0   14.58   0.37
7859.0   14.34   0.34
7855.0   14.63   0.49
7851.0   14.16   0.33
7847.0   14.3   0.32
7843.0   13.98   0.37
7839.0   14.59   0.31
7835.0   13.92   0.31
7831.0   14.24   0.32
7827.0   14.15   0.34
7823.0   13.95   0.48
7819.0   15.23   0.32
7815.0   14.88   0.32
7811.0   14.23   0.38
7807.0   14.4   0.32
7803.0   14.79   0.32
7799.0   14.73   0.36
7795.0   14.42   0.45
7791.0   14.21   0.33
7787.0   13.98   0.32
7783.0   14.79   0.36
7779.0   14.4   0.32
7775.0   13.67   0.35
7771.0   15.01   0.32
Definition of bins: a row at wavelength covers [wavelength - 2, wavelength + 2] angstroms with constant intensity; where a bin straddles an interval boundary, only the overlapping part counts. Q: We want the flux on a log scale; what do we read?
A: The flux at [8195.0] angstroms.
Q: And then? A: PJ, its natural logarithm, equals 2.594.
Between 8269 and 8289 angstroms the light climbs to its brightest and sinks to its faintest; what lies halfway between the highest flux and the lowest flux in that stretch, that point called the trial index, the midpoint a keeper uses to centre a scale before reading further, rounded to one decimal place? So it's 13.4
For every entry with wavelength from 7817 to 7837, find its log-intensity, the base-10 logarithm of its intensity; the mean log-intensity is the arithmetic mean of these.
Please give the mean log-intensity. 1.16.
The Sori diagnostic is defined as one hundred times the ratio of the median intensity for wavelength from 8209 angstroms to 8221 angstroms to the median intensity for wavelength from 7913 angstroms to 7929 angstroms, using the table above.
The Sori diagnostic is 94.7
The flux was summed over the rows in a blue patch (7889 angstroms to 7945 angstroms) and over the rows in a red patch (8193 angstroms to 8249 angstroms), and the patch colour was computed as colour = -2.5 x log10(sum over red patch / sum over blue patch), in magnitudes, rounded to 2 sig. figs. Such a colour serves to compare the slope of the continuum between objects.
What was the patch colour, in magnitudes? 0.058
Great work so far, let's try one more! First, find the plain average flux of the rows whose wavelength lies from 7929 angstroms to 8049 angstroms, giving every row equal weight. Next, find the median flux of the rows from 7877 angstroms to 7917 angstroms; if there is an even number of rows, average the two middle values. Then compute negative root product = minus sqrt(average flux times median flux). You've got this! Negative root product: -14.0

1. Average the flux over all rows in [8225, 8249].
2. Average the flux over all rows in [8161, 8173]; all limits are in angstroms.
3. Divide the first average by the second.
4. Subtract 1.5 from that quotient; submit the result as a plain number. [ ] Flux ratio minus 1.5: -0.500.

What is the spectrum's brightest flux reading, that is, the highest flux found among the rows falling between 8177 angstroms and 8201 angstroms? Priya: 13.63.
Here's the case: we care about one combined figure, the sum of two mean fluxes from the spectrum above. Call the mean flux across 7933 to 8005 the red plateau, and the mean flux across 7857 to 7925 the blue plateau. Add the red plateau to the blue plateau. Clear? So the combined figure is 28.1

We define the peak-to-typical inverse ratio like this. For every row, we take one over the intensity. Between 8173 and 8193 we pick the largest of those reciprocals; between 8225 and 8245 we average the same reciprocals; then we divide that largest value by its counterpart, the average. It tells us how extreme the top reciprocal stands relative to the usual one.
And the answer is 1.03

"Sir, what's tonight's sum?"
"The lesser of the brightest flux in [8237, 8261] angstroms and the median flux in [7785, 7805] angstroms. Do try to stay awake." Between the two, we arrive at 13.60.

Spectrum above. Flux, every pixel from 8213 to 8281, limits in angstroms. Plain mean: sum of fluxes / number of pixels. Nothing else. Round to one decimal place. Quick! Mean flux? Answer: 13.2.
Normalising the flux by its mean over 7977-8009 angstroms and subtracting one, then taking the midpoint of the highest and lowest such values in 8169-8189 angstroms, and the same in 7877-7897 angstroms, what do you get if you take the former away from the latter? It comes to 0.088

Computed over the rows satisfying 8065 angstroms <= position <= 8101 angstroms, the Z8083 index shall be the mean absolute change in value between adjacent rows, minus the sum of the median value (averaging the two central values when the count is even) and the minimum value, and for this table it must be -26.1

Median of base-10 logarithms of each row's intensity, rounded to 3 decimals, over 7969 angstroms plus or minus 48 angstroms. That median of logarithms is 1.146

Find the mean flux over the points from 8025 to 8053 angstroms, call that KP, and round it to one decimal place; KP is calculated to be 13.4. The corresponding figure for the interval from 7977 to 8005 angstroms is 13.7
